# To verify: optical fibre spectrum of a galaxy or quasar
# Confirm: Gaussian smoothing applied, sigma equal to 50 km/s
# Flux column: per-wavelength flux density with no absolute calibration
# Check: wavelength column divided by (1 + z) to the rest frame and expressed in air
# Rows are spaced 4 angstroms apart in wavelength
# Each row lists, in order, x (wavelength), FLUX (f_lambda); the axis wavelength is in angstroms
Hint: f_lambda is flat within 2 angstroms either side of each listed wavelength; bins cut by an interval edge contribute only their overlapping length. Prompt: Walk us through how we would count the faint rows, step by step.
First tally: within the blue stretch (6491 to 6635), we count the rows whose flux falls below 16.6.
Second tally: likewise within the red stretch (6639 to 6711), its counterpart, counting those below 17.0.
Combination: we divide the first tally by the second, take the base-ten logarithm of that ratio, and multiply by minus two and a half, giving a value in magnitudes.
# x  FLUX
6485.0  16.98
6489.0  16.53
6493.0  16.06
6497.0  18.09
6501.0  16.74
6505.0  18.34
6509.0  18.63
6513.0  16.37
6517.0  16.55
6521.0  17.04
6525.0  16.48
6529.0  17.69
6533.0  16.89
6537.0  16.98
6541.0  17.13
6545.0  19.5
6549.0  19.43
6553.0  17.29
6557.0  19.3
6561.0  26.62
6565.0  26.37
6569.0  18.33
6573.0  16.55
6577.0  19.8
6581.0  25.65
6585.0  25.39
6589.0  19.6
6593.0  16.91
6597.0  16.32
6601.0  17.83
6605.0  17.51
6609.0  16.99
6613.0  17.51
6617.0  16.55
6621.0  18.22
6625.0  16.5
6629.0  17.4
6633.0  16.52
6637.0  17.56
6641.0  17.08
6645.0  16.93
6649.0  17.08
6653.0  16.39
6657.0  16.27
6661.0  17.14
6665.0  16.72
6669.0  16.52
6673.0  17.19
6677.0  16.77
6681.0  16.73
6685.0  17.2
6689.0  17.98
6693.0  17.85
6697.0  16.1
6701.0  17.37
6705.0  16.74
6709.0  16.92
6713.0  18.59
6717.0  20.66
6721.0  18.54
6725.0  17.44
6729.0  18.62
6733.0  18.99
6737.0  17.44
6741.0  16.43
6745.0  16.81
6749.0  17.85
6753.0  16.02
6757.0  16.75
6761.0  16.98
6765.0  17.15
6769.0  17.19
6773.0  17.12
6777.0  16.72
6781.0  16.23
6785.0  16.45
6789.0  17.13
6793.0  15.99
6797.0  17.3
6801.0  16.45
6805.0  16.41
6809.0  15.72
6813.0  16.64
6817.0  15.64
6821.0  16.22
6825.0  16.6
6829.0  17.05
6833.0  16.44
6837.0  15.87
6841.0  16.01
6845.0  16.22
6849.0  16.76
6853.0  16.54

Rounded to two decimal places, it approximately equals 0.11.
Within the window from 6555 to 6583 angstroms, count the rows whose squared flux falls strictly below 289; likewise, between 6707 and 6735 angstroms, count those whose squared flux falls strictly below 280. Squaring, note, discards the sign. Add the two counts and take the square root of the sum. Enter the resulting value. 1.0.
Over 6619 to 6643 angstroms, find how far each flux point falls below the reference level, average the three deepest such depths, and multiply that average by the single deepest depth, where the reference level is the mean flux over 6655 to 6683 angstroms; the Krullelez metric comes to 0.02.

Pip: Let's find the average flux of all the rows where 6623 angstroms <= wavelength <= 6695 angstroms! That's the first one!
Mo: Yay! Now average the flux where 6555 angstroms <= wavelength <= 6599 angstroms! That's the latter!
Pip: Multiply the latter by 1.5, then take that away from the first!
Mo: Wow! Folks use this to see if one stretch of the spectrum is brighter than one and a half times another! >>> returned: -14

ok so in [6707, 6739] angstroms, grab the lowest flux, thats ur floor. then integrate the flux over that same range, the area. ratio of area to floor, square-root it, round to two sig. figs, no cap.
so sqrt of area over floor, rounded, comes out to 5.9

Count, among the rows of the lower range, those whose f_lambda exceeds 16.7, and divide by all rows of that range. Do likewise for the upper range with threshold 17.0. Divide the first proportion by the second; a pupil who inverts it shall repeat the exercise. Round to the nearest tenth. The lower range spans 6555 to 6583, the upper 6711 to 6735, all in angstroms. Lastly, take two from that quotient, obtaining -1.1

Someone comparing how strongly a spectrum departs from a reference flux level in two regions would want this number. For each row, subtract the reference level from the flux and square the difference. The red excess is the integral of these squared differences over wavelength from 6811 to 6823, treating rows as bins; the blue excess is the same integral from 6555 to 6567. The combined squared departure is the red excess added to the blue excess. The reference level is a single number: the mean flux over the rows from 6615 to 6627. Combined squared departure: 740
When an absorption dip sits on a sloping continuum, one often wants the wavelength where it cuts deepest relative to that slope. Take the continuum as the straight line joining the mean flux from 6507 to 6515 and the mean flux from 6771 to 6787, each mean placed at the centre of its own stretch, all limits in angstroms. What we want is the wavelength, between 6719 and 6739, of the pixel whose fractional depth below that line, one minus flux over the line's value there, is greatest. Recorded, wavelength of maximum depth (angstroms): 6725.0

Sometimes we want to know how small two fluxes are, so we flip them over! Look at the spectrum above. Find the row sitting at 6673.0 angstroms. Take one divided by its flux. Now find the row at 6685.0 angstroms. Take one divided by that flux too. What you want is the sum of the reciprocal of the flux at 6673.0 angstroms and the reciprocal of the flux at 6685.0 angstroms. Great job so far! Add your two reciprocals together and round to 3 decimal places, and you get 0.116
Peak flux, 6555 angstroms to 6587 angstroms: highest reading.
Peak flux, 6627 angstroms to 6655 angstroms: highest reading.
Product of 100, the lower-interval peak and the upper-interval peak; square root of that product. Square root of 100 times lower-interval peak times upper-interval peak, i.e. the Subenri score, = 216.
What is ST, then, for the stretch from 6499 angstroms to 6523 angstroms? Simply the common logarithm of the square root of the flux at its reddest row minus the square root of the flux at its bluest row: -1.4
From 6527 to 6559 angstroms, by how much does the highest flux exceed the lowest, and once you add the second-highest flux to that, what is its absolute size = 22.0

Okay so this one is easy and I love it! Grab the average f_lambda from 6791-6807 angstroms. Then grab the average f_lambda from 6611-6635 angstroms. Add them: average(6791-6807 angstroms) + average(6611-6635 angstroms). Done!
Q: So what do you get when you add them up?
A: 33.7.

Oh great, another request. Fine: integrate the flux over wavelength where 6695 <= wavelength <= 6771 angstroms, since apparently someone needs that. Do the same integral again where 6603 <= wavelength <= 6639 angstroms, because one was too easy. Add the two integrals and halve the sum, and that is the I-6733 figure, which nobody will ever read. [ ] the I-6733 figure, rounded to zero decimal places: 975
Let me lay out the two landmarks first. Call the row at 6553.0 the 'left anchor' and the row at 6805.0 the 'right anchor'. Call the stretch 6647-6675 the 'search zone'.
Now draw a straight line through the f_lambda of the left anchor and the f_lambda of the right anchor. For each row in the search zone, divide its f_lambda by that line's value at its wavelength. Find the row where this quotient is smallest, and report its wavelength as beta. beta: 6657.0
